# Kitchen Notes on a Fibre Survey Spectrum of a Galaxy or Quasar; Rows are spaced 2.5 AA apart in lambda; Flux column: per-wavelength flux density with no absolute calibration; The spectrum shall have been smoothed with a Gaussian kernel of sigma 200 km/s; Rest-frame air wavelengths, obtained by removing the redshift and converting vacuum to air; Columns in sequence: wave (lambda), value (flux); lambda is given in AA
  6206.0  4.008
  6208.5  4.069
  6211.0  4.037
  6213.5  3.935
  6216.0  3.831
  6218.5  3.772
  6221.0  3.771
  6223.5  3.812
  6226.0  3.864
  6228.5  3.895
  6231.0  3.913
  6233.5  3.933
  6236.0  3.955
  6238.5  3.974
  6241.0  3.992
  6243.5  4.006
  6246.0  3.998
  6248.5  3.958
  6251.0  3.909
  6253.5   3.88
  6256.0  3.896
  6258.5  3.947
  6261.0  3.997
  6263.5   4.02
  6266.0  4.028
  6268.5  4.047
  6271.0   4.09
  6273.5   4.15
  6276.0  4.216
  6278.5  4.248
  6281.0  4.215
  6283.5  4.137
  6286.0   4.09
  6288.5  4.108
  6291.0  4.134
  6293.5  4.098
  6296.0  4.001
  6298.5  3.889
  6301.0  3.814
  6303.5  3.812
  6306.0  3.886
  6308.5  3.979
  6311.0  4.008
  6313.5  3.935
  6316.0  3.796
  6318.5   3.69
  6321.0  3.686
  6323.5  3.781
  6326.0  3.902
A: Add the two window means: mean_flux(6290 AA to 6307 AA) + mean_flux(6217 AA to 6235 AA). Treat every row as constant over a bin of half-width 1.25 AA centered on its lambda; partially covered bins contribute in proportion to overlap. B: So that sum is 7.8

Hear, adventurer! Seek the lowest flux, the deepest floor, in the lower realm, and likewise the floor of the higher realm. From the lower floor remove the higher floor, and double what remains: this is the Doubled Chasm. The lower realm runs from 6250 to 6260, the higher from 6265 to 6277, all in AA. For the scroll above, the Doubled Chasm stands -0.3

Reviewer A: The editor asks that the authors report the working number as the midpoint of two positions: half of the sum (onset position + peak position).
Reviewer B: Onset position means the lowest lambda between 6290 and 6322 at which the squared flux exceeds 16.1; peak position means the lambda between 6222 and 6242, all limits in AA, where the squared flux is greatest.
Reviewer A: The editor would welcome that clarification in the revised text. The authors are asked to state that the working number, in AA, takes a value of 6266.0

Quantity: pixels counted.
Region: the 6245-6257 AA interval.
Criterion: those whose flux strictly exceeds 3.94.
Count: 2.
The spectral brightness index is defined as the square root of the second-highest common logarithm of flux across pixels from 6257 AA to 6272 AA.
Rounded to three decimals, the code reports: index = 0.779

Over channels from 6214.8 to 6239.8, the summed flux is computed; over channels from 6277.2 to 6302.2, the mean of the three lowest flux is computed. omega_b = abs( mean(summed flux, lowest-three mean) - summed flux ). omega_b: 17.4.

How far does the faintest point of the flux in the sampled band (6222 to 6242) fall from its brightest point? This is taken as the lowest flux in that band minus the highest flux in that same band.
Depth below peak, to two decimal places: -0.18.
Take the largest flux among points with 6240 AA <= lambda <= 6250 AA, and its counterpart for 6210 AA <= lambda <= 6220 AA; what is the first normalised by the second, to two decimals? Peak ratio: 0.99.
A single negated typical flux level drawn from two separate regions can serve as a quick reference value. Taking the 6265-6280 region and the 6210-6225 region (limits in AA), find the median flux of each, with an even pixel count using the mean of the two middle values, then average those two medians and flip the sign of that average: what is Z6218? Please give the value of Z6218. -3.97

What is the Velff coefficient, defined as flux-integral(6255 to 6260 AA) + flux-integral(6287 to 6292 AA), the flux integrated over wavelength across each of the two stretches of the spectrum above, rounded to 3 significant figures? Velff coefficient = 40.2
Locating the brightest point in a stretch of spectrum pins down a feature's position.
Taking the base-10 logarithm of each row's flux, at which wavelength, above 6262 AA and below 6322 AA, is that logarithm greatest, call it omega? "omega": 6278.5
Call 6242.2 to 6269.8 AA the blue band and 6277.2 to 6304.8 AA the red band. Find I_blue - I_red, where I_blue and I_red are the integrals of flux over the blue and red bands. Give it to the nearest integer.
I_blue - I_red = -2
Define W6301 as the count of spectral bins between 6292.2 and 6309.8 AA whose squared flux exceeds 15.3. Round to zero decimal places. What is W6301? 3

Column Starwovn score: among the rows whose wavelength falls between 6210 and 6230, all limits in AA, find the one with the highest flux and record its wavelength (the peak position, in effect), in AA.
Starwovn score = 6211.0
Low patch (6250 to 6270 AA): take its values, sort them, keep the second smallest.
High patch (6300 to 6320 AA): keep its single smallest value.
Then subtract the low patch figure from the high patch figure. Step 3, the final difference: -0.21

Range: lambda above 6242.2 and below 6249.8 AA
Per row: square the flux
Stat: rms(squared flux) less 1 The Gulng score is 14.9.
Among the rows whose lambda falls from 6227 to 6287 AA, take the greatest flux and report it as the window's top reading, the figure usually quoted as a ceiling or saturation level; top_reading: 4.248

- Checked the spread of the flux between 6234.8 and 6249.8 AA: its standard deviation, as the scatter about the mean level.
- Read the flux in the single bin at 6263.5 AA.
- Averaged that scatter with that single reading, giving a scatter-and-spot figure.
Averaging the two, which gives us 2.02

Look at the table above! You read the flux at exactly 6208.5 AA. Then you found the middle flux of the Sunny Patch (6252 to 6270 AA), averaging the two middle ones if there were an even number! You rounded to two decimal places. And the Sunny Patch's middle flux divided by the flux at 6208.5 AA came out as 0.98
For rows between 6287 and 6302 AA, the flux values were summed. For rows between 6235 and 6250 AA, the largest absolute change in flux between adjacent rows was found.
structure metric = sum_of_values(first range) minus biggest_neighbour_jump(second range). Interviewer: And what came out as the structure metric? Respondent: 24.0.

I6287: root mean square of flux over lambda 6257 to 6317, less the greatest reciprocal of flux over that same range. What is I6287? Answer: 3.77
